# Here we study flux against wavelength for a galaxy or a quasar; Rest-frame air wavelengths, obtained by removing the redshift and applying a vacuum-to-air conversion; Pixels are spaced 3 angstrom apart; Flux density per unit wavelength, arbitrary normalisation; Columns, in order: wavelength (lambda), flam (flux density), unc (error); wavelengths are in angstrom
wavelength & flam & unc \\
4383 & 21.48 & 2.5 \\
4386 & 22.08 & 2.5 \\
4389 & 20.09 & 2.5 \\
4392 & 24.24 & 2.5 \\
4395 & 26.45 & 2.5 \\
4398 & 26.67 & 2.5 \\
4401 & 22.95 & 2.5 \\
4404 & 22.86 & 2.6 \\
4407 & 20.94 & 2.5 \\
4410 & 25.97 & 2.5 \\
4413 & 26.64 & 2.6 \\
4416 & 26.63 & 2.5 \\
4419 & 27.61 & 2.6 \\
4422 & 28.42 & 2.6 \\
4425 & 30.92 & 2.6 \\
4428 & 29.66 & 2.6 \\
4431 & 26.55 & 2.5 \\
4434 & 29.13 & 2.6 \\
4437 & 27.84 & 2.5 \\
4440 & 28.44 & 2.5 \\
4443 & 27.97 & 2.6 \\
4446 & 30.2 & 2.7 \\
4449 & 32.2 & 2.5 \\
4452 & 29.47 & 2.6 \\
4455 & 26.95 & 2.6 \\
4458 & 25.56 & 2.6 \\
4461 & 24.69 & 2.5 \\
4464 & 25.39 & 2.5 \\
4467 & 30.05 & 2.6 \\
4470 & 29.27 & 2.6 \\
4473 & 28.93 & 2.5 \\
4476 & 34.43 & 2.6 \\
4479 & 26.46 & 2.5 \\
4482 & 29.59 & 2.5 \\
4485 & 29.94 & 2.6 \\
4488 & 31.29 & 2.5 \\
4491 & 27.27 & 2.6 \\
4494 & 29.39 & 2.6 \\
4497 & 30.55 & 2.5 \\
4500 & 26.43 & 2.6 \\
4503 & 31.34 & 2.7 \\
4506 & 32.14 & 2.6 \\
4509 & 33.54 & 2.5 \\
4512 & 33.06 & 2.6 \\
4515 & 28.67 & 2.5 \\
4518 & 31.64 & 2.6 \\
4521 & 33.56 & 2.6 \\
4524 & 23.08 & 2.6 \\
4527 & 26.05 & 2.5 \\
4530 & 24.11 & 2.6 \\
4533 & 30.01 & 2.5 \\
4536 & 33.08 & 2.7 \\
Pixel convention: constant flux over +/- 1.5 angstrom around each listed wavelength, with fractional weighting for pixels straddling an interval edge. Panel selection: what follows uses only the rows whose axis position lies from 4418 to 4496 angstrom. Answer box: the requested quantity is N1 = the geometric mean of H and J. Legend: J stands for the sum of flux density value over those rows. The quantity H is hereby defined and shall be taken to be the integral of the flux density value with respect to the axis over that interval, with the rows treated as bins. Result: 1295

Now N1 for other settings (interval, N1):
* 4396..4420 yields 347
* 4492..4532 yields 673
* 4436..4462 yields 431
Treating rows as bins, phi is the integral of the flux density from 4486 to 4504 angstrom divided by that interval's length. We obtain 29.3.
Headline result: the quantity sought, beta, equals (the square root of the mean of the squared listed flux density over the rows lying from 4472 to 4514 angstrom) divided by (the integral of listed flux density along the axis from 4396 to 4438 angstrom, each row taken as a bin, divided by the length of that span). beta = 1.14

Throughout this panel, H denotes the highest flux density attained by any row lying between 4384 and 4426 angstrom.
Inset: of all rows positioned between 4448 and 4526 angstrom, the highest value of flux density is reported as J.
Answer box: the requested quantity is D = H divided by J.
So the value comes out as 0.90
